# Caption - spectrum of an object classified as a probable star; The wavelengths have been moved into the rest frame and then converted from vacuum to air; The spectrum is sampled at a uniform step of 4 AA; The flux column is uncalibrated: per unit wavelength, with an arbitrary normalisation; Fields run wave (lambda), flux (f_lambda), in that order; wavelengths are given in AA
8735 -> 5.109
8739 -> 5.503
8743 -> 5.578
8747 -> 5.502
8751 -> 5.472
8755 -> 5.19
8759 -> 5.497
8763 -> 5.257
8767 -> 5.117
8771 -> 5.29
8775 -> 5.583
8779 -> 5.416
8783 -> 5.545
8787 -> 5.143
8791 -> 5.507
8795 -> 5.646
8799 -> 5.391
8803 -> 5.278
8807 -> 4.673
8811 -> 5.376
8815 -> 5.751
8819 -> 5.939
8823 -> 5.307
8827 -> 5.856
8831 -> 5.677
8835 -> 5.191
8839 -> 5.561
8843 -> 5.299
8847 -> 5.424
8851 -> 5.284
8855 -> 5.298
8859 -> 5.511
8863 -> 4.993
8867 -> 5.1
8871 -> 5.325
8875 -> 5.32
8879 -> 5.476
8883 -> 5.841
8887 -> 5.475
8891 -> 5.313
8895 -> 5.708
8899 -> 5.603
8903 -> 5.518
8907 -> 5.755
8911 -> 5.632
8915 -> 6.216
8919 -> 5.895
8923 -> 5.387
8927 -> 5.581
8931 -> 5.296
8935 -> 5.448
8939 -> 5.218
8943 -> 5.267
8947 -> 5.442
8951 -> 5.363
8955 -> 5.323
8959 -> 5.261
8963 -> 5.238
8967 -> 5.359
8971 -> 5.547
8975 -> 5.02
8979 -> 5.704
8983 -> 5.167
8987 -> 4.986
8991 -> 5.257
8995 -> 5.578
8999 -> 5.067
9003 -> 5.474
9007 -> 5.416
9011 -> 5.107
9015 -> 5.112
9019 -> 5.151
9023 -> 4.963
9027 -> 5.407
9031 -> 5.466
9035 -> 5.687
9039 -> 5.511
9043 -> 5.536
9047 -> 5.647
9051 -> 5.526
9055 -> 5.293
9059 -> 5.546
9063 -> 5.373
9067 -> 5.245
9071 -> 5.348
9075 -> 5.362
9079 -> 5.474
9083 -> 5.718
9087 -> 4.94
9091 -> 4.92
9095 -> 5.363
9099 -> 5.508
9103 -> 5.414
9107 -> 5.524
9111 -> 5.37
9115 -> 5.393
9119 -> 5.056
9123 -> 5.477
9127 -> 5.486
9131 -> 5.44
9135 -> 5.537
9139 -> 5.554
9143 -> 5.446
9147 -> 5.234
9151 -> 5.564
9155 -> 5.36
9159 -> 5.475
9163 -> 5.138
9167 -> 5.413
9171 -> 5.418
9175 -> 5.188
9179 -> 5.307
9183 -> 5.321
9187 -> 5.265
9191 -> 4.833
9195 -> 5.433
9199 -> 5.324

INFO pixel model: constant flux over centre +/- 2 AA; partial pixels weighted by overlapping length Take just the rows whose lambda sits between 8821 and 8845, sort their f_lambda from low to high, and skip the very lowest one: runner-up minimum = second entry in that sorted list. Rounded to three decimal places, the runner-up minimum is 5.299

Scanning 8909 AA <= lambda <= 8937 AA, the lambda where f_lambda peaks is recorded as 8915 AA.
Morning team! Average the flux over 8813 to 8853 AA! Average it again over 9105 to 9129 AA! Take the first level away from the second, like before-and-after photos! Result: -0.14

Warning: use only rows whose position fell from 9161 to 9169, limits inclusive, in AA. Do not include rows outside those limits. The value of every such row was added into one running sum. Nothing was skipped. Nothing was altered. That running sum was 10.6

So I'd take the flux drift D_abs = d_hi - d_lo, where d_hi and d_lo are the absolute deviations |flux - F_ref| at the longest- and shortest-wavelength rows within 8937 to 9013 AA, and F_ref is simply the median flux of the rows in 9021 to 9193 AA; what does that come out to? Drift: 0.11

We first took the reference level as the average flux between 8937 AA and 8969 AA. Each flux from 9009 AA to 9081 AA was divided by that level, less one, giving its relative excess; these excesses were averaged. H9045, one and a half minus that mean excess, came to 1.49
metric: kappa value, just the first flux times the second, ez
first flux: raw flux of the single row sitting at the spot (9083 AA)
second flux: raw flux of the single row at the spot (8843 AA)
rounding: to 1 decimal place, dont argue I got 30.3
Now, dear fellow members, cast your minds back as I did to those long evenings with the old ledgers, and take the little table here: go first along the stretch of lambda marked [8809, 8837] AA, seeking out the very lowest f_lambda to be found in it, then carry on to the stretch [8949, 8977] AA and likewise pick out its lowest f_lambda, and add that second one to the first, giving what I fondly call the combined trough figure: 10.2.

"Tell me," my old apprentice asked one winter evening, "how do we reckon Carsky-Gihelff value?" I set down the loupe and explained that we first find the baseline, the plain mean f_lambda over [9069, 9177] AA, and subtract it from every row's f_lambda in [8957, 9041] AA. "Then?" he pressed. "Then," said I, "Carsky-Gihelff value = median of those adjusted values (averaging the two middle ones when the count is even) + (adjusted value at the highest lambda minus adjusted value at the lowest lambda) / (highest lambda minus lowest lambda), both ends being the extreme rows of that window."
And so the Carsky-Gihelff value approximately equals -0.11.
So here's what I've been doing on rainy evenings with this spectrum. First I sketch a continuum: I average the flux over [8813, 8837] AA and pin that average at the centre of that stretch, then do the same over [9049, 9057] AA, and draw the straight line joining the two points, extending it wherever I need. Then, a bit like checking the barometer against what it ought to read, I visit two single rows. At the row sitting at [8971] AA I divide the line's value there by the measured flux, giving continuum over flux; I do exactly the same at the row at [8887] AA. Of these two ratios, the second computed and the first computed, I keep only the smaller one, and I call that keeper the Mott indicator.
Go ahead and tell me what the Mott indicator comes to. 0.99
